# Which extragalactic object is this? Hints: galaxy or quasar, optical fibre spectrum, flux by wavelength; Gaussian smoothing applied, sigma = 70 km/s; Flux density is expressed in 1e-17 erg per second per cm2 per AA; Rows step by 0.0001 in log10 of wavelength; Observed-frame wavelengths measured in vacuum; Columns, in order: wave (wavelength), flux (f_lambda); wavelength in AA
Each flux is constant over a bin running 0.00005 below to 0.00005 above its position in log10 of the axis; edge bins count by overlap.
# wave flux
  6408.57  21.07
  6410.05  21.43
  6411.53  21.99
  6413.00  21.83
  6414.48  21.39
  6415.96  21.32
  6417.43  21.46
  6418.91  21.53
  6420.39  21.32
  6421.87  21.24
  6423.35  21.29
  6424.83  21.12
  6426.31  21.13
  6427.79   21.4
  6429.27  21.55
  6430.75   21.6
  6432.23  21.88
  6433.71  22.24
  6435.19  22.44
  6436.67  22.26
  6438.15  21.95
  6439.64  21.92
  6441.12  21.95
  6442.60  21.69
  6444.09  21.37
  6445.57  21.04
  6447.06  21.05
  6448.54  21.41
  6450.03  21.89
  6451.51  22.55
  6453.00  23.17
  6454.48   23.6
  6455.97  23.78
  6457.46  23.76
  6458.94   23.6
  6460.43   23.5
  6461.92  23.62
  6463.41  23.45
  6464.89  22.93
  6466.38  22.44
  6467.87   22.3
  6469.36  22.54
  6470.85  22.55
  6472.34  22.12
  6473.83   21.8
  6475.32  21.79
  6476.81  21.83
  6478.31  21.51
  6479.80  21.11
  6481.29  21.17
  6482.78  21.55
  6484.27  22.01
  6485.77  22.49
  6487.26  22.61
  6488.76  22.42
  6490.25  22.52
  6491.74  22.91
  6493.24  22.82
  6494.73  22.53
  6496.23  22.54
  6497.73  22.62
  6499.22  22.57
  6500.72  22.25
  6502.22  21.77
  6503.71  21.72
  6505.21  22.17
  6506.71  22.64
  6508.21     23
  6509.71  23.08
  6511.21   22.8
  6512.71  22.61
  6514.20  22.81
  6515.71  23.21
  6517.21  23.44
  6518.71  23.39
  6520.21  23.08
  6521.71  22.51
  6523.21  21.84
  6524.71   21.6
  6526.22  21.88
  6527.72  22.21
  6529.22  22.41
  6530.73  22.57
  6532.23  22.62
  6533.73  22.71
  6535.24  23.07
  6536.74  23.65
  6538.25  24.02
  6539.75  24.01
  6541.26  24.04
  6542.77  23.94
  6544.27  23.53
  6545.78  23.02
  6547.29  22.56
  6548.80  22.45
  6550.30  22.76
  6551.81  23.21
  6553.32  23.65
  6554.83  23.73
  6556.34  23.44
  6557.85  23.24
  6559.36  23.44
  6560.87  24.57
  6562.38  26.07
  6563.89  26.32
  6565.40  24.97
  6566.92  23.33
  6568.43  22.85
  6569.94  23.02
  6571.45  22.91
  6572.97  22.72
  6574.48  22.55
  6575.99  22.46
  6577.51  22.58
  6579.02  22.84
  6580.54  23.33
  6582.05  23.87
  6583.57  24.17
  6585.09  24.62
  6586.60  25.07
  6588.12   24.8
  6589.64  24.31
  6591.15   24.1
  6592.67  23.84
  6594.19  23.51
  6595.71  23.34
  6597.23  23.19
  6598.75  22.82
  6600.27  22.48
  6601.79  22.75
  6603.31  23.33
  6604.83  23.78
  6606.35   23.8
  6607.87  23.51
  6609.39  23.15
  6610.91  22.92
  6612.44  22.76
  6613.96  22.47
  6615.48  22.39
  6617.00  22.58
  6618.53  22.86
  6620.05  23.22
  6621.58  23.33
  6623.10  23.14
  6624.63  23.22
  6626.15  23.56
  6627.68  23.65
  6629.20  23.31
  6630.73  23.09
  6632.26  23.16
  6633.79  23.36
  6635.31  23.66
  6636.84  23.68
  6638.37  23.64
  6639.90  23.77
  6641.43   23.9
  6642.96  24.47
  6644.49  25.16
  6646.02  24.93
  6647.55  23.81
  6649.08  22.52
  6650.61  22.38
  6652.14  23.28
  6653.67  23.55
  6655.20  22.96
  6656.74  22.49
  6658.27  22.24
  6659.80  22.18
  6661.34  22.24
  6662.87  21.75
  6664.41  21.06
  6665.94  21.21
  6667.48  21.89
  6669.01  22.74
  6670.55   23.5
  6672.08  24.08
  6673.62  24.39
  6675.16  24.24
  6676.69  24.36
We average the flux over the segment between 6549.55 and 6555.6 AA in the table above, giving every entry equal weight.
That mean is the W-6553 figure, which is 23.3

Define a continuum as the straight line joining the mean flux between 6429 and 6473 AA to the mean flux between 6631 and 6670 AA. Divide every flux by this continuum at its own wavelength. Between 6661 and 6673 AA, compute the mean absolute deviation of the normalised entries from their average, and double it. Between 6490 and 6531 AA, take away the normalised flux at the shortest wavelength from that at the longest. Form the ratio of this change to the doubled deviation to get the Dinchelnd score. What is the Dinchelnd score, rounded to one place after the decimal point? 0.0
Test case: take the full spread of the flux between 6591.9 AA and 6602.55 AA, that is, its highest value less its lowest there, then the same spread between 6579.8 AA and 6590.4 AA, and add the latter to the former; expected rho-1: 3.1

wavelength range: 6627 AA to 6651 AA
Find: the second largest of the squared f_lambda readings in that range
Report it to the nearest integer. 622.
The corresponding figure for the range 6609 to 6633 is 555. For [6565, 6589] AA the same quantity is 624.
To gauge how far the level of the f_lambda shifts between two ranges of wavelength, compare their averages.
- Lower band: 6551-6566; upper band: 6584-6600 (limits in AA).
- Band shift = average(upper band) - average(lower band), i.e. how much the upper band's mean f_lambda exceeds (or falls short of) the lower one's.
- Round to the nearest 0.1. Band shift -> -0.3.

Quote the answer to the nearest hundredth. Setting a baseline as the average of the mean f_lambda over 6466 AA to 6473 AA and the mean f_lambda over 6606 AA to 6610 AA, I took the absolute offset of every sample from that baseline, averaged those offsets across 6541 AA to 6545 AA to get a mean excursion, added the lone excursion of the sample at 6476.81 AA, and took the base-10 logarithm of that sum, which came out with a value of 0.30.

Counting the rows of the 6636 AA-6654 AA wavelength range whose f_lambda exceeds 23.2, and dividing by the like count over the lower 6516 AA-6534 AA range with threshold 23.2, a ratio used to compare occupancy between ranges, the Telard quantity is 5.0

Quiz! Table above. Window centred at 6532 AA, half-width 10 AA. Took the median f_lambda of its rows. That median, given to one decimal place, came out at 22.6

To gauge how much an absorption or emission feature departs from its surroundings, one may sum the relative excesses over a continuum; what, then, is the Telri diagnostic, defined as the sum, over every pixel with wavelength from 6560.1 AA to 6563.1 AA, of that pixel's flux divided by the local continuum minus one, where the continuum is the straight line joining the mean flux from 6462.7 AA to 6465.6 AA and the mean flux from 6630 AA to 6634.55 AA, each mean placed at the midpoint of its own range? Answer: 0.18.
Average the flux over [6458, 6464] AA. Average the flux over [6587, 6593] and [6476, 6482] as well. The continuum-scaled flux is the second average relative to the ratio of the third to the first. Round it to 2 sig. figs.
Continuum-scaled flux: 27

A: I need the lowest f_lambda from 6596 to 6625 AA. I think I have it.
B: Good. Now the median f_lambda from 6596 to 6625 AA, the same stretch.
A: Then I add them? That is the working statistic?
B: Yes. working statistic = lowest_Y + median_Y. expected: 45.5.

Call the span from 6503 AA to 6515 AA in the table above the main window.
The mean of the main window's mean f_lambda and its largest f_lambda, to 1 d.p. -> 22.8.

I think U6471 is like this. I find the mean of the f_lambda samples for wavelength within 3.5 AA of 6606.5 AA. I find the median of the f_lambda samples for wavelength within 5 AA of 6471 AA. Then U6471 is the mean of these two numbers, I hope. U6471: 22.9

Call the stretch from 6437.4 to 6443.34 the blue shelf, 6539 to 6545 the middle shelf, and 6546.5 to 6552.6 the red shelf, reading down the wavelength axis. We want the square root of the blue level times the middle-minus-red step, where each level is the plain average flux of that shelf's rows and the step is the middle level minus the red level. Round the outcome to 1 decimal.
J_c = 5.0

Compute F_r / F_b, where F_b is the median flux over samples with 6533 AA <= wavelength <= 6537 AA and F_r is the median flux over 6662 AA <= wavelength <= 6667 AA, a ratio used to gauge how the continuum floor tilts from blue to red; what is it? 0.92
